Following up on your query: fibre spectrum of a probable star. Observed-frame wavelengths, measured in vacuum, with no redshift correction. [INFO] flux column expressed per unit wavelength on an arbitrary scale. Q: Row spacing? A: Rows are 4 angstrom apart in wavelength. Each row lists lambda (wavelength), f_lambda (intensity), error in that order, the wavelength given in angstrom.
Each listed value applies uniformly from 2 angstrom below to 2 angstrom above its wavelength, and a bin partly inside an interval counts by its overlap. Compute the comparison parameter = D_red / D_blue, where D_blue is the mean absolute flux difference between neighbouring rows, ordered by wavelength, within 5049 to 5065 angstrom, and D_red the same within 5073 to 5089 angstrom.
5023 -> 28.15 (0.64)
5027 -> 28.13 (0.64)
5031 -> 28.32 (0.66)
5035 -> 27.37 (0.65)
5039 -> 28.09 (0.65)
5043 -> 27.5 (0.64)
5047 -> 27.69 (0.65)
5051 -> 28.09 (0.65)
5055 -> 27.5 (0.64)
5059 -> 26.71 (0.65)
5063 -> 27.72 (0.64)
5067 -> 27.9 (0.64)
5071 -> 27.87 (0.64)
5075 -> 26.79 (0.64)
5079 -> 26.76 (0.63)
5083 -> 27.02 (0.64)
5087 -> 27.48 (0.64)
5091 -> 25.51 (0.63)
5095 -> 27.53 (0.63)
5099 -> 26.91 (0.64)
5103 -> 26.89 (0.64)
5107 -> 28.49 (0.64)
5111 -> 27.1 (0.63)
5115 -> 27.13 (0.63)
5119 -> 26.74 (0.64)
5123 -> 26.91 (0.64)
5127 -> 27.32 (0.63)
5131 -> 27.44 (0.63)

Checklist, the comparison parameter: 0.31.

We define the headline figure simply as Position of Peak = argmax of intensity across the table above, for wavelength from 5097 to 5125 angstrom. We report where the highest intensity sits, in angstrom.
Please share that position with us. 5107 angstrom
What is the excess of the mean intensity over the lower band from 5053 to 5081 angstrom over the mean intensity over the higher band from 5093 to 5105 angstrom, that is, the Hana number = 0.21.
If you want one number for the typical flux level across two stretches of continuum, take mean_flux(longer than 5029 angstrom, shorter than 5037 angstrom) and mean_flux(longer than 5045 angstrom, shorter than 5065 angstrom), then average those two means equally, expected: 27.69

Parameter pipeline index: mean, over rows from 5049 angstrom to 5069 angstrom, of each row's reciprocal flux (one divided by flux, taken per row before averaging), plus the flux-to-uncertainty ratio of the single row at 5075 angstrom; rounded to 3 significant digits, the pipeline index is 41.9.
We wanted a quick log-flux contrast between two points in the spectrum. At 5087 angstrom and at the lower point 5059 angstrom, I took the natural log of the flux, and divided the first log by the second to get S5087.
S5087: 1.01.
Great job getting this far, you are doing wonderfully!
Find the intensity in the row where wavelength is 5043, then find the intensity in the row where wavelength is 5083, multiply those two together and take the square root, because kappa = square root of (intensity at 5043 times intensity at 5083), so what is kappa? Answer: 27.3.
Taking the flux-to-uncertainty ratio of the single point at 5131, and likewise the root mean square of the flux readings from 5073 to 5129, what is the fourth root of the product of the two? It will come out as 5.86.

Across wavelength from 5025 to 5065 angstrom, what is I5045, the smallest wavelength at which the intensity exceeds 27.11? 5027 angstrom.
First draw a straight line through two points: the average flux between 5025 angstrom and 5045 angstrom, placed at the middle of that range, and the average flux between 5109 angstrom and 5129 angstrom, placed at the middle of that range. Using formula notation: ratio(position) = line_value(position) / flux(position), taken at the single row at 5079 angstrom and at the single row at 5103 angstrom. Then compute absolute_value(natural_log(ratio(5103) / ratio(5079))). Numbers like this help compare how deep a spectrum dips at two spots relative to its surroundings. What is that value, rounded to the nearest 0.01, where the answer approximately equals 0.01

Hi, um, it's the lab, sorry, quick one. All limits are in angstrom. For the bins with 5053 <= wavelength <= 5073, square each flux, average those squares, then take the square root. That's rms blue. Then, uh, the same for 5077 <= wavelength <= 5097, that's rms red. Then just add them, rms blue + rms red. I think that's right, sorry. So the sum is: 54.4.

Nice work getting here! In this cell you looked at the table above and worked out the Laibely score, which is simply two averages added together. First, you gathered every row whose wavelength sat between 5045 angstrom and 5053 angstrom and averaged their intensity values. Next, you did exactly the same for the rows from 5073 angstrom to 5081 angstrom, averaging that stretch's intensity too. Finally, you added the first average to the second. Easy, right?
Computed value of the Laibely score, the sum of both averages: 54.7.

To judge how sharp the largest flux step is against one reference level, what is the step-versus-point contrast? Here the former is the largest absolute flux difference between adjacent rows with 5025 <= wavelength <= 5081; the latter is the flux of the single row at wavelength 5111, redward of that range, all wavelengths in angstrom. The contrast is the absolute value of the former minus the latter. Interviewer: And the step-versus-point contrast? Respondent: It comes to 26.0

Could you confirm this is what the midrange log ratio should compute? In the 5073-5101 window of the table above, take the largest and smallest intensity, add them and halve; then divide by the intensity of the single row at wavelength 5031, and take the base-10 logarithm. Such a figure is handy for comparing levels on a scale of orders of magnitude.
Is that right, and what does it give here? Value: -0.029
